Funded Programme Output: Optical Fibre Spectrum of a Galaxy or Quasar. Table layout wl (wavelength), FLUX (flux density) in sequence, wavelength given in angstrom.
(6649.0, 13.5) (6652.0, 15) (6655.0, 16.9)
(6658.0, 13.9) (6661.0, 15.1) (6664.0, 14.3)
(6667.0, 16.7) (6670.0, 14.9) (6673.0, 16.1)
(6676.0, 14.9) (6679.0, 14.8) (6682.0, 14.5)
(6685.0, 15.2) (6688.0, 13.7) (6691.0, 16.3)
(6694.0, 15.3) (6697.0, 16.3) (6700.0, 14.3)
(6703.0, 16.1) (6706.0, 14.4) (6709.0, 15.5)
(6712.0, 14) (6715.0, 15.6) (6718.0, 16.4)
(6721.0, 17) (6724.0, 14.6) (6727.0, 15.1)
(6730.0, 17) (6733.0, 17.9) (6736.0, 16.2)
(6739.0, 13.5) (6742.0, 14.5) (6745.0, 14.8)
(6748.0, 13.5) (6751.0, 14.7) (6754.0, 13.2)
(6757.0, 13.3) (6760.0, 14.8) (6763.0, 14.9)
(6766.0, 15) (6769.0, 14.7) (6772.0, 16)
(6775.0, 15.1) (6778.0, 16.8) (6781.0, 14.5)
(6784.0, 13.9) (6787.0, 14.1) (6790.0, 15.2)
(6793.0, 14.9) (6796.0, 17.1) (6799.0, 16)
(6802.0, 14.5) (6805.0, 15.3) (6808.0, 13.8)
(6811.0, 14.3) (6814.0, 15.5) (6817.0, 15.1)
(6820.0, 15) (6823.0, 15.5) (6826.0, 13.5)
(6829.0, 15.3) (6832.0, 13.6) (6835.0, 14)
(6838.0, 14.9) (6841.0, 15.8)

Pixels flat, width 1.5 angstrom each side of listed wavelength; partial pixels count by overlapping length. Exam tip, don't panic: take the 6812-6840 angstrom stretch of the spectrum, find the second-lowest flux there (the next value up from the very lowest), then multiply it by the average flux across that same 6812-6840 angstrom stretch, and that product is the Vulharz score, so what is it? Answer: 200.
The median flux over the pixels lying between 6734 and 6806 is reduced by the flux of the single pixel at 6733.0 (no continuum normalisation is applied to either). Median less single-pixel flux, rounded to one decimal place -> -3.1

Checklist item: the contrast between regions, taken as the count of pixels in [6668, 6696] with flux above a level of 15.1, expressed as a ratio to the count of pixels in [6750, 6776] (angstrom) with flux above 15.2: 4.0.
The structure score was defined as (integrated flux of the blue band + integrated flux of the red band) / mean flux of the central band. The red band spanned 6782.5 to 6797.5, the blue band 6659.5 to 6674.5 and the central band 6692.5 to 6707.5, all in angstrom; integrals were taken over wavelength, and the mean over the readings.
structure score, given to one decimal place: 29.9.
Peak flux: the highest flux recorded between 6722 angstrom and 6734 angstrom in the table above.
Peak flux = 17.9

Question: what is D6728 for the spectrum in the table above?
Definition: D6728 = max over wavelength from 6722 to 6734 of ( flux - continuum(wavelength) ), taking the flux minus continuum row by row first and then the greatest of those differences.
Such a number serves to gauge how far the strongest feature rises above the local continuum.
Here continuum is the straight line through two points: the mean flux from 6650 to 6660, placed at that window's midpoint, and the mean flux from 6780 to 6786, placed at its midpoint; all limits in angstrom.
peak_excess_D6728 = 3.3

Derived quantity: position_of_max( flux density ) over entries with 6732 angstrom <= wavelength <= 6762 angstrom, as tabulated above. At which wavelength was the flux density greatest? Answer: 6733.0 angstrom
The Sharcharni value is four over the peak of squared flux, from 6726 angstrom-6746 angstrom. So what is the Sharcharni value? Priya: 0.0125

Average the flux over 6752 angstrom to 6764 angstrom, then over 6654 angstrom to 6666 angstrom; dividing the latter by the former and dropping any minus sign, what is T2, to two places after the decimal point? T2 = 1.07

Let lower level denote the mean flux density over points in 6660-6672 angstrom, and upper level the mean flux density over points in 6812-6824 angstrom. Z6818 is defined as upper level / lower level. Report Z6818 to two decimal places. 1.00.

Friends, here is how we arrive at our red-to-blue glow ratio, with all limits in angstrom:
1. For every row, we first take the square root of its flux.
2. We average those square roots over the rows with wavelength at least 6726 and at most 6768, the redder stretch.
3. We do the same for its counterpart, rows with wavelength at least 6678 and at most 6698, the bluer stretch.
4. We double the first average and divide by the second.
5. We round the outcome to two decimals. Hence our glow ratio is 1.98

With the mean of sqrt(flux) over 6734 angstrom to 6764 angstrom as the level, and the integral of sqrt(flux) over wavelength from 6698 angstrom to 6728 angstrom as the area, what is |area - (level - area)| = 231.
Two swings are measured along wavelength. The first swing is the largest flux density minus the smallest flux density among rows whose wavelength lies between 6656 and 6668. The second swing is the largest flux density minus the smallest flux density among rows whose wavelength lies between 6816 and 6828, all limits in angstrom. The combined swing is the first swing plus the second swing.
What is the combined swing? 4.8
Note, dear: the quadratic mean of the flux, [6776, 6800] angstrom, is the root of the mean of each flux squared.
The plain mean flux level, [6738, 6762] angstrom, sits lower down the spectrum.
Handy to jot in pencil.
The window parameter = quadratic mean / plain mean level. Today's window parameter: 1.09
